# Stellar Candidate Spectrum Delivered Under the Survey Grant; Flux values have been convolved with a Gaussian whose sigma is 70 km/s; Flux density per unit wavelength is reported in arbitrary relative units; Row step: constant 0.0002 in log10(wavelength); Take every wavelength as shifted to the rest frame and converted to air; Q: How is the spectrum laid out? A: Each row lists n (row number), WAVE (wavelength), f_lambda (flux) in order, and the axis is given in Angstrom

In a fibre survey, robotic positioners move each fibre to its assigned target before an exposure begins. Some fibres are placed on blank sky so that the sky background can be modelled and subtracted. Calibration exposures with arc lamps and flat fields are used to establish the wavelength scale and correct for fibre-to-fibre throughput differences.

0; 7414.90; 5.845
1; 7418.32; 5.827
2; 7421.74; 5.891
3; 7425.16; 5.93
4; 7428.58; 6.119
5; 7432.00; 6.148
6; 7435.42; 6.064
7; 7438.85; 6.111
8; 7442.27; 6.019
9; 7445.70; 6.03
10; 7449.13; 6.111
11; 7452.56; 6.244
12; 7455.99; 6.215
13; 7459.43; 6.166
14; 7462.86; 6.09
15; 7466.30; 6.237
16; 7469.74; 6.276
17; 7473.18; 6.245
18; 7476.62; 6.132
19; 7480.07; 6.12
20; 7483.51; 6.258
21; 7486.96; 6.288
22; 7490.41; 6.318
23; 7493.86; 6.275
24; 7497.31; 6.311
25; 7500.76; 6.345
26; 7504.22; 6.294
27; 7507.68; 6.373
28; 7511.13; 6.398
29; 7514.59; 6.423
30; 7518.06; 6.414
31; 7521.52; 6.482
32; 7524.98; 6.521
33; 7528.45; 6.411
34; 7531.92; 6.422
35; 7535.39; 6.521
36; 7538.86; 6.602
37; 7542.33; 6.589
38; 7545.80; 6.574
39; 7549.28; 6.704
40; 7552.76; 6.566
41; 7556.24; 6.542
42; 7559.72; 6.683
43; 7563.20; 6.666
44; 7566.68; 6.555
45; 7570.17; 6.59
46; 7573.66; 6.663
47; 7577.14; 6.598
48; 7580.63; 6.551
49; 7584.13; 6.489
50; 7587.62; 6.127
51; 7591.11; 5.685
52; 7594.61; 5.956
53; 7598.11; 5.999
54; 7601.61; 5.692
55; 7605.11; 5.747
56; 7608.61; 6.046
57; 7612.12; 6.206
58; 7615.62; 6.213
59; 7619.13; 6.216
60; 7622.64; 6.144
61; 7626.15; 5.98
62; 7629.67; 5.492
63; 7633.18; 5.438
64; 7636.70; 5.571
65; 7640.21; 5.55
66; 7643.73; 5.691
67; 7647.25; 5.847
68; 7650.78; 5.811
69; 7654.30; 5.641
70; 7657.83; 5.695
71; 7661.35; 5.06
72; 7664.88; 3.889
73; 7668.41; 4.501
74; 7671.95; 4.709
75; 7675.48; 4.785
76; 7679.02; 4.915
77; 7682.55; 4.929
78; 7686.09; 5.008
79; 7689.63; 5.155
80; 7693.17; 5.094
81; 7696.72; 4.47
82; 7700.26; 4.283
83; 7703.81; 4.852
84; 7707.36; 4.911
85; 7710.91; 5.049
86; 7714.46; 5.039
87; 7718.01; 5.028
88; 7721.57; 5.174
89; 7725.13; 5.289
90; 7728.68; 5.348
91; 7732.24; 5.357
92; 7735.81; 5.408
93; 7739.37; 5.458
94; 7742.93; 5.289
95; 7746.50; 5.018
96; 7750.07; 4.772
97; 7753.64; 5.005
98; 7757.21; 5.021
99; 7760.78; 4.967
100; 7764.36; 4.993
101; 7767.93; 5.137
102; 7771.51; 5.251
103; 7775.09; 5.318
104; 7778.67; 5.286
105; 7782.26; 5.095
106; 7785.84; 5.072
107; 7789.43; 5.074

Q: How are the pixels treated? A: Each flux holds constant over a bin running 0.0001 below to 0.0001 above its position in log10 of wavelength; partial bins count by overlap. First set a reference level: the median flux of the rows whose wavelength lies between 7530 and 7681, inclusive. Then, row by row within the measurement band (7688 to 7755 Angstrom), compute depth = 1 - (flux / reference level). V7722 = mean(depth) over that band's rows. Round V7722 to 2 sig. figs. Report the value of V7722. 0.16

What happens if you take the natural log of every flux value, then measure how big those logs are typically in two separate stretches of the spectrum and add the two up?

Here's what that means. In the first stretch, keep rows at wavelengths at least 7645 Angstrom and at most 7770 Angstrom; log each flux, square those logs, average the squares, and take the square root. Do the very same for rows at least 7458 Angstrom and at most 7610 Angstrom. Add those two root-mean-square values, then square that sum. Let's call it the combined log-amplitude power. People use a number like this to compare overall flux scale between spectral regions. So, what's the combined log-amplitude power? 12.0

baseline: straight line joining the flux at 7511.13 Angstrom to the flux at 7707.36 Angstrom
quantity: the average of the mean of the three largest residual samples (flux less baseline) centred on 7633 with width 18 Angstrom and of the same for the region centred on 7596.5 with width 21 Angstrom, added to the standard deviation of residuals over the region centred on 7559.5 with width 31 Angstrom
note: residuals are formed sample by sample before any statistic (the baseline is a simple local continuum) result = 0.34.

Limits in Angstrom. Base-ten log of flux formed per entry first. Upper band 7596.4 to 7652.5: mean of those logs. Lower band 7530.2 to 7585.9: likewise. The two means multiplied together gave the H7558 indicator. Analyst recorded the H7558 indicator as 0.628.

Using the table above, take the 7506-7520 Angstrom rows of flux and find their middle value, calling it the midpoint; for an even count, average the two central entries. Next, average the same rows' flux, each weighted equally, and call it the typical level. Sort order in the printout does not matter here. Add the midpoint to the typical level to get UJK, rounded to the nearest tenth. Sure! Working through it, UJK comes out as 12.8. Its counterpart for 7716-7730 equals 10.4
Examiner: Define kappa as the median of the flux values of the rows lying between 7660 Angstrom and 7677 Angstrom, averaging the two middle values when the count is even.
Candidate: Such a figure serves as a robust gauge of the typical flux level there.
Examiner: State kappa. 4.7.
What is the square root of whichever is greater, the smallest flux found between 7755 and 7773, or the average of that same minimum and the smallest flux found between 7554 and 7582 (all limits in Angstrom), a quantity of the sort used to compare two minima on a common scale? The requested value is 2.40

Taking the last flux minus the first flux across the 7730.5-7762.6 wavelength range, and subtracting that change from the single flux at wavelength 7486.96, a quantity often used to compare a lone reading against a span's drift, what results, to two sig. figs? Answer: 6.7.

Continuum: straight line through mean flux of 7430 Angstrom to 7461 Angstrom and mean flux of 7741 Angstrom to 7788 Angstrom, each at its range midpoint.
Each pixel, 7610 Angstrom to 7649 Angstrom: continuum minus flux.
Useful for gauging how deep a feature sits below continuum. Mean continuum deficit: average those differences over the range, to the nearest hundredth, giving -0.32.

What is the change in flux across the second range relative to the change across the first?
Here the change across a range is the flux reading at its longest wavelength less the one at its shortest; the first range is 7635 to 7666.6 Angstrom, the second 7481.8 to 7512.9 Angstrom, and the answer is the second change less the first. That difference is 1.8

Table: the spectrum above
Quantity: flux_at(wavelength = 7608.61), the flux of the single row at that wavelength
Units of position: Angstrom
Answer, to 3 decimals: 6.046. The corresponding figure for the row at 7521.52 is 6.482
